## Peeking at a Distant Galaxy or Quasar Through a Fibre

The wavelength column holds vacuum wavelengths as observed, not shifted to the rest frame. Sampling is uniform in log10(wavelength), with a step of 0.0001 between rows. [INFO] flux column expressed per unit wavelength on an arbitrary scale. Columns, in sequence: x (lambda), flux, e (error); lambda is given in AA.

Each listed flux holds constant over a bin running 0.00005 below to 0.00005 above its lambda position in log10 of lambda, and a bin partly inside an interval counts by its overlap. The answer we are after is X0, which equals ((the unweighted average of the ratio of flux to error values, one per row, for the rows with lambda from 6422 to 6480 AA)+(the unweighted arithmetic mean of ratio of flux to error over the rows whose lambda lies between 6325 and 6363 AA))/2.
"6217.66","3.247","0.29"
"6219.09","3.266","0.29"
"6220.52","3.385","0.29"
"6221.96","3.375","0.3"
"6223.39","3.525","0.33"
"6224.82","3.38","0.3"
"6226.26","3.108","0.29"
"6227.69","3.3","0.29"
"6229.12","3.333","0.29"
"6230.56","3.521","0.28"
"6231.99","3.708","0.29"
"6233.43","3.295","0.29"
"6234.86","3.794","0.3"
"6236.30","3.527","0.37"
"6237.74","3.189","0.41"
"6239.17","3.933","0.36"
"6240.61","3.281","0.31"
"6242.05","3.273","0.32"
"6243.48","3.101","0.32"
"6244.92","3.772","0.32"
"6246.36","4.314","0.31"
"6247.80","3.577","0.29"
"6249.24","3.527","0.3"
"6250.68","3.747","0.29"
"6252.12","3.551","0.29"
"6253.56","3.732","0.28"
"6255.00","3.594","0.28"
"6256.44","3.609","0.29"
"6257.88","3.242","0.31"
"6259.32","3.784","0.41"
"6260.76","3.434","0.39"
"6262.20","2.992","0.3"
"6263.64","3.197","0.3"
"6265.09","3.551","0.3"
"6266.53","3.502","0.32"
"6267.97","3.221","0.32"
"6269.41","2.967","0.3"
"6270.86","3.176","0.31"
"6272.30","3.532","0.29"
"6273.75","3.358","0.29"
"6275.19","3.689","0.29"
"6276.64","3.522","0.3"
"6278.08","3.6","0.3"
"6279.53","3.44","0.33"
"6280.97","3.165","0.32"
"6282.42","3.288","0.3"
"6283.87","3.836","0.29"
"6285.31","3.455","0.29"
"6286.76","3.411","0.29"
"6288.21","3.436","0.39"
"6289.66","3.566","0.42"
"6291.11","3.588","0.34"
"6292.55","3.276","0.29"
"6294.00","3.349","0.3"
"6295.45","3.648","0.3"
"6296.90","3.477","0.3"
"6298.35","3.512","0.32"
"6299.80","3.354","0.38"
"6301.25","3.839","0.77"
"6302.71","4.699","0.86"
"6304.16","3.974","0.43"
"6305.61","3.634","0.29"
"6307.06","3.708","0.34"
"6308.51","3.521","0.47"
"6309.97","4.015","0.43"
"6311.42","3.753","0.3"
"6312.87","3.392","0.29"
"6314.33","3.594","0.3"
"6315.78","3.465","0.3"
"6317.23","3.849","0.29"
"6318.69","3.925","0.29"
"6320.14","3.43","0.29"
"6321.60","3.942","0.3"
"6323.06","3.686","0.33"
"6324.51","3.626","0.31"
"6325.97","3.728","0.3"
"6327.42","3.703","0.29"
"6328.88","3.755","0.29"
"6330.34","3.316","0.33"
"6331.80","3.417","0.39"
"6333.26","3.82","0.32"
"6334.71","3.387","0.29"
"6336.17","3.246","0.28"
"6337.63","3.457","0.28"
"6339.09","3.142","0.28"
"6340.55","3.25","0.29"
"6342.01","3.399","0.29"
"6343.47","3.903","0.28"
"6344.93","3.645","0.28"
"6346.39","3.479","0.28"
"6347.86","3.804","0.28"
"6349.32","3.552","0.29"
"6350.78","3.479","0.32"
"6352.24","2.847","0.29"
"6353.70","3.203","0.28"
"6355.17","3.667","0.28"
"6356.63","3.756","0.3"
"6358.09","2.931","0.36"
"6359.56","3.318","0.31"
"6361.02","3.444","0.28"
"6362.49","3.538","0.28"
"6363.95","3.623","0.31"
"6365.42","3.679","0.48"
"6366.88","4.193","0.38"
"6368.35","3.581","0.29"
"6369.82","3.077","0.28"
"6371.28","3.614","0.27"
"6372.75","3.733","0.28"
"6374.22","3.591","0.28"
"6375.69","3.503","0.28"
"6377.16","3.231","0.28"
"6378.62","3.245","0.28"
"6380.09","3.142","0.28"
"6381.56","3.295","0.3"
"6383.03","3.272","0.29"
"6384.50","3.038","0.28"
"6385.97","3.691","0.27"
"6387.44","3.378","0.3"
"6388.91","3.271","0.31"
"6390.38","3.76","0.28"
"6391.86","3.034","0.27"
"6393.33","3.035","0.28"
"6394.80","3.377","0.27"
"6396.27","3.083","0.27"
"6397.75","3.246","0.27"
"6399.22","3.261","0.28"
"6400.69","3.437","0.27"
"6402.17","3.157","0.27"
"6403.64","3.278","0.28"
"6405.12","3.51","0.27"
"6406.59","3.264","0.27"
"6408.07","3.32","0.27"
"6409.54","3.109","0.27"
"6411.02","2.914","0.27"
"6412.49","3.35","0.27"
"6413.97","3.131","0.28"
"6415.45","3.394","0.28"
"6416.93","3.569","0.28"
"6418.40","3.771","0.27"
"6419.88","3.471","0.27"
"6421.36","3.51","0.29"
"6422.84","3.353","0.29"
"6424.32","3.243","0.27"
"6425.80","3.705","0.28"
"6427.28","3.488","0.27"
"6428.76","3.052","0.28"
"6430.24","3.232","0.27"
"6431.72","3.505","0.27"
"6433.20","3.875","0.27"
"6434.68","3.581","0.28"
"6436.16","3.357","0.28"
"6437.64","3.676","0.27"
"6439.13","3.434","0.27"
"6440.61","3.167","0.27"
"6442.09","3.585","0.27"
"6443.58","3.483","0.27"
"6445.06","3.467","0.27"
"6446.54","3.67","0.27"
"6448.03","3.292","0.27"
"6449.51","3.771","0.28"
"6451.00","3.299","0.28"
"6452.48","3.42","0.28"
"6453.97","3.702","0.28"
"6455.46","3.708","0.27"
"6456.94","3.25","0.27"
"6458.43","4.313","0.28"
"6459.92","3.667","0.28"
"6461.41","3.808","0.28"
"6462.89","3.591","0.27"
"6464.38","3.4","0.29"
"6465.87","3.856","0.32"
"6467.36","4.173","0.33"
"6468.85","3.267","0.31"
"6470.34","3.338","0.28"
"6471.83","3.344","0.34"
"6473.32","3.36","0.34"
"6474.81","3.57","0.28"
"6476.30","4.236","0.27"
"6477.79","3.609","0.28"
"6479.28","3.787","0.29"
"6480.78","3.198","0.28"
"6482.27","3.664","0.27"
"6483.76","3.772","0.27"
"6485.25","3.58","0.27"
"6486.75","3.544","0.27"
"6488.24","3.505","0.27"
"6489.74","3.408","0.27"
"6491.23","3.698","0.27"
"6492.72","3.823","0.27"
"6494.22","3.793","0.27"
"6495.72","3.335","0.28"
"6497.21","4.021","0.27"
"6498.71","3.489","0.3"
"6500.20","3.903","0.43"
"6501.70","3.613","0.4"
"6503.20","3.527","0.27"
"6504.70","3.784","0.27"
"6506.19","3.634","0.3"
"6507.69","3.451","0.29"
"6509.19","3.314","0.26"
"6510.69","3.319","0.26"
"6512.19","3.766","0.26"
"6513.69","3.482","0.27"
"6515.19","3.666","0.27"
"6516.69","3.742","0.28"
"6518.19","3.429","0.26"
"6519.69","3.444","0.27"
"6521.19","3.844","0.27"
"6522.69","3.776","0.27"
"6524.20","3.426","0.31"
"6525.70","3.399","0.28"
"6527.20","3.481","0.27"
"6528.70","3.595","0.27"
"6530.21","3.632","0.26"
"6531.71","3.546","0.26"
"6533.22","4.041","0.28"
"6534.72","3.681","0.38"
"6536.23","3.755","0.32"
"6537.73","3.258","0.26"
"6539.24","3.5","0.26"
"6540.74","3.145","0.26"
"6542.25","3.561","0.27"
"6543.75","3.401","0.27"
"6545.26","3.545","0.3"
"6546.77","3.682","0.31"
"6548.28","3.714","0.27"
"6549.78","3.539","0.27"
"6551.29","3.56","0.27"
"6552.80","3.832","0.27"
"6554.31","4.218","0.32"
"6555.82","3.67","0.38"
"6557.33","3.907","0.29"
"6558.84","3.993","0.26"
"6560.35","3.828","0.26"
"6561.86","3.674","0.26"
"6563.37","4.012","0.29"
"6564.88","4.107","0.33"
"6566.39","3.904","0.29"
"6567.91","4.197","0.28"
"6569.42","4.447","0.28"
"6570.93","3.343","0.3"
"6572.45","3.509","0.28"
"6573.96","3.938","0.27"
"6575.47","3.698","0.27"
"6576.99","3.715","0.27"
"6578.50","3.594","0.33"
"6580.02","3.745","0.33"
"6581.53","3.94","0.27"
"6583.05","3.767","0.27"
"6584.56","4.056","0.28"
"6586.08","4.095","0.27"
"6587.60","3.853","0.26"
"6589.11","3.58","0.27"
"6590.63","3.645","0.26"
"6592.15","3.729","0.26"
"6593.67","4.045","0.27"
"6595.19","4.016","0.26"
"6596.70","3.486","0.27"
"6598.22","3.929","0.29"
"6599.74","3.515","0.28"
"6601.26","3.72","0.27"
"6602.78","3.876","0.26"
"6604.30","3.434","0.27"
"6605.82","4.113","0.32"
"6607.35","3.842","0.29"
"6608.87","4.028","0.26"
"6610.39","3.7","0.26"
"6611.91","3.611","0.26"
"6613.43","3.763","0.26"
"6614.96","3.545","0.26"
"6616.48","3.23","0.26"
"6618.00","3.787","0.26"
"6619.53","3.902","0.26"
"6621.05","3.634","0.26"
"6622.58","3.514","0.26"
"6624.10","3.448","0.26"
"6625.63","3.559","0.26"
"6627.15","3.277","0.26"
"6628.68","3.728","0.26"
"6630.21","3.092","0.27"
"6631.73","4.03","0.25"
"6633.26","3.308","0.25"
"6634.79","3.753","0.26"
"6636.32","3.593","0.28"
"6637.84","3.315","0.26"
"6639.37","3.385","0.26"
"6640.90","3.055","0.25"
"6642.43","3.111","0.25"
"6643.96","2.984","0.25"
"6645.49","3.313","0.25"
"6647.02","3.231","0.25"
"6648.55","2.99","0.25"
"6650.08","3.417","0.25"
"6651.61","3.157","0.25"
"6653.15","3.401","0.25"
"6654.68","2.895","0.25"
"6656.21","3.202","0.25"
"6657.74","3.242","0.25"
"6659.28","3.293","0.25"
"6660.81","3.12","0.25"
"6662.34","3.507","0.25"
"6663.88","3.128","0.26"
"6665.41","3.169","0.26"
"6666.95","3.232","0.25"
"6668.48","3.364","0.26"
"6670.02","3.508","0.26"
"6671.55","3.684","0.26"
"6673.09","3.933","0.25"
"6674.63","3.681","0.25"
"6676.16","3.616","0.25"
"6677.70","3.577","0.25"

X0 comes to 12.2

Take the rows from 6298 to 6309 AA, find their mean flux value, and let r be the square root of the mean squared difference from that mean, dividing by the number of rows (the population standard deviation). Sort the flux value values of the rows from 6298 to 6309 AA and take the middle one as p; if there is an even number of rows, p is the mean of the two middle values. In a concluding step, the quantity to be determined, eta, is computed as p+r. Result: 4.06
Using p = 3.67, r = 0.393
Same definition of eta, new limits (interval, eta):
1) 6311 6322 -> 3.89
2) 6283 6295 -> 3.61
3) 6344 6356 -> 3.80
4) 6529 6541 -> 3.85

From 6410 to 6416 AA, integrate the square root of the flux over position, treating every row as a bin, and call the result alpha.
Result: 10.7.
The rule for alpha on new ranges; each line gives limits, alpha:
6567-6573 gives 11.8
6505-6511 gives 11.2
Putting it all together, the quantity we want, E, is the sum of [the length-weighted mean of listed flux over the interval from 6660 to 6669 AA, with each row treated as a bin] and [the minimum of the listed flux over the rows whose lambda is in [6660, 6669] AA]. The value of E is 6.37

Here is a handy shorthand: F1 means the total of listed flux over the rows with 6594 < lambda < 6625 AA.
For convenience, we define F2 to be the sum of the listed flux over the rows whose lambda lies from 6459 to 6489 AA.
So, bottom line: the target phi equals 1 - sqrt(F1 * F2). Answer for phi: -72.2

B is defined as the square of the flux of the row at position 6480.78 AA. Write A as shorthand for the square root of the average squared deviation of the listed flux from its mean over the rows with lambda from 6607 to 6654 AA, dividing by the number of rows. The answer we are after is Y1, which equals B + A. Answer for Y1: 10.5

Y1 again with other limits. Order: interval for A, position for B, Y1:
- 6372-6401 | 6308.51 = 12.6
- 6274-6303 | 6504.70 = 14.6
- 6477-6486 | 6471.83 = 11.4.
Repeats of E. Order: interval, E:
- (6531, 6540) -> 6.89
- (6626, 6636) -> 6.63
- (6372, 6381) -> 6.55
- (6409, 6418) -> 6.18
